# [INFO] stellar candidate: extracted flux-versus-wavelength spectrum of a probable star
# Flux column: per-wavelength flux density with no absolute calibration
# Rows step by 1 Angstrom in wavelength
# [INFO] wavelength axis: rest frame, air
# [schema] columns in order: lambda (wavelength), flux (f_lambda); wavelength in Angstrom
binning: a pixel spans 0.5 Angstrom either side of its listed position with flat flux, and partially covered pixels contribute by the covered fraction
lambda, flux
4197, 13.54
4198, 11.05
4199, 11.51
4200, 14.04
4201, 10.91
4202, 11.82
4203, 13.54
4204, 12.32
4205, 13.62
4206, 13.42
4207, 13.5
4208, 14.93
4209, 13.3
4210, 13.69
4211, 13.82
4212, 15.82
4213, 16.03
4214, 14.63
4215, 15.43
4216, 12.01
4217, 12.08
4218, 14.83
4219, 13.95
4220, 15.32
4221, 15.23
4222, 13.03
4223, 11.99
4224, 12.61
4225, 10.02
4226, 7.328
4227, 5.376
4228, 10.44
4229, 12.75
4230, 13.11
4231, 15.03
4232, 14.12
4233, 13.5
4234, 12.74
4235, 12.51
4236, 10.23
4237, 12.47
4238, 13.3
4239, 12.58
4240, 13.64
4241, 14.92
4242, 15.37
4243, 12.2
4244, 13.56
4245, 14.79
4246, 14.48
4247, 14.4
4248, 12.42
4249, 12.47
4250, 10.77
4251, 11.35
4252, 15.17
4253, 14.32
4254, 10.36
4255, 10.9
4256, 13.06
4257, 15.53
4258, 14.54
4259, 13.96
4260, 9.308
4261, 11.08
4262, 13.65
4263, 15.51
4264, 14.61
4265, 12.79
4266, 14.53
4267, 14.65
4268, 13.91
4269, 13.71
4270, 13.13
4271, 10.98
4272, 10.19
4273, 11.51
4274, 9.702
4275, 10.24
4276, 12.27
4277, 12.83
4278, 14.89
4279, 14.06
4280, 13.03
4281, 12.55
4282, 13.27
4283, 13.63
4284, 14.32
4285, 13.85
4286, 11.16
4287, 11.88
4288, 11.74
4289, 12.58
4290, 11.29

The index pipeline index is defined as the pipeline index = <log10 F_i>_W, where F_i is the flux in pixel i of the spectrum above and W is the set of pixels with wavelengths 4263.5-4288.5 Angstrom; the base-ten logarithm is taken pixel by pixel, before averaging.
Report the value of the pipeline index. 1.103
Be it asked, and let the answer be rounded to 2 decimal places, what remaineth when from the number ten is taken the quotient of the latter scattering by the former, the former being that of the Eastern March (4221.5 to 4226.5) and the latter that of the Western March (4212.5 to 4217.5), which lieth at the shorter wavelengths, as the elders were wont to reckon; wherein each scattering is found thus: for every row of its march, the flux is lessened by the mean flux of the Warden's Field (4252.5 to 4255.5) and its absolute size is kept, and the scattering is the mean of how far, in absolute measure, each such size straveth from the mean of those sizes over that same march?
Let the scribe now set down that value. 8.67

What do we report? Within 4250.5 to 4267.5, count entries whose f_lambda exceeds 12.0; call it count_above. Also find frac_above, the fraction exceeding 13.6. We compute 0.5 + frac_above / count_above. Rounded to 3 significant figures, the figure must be 0.549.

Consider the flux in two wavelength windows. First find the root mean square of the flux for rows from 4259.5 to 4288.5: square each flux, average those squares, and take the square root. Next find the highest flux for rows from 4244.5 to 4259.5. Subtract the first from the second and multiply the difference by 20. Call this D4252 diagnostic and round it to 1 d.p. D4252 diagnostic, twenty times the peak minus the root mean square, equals 54.0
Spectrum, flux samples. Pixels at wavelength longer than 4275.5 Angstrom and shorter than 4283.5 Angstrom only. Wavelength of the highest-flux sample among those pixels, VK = 4278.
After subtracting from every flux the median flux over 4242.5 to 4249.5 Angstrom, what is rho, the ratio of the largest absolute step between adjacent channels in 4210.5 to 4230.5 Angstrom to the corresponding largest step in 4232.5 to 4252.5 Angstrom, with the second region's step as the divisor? 1.3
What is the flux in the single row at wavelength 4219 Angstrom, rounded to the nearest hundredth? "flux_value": 13.95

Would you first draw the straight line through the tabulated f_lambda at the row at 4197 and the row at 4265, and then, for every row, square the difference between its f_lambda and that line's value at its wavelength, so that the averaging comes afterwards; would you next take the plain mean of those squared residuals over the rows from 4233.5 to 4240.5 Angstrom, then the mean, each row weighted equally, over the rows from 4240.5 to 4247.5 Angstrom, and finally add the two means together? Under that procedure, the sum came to 3.9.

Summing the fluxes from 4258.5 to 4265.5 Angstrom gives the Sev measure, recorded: 91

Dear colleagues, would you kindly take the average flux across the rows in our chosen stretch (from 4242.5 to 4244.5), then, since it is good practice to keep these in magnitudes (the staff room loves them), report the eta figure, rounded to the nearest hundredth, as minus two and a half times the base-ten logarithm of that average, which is -2.77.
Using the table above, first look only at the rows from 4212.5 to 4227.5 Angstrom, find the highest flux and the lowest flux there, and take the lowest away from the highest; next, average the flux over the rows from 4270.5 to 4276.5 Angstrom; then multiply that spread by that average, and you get 115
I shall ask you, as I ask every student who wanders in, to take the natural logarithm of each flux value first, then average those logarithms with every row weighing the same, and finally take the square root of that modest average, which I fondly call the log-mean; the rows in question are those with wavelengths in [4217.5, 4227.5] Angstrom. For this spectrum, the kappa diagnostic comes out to 1.56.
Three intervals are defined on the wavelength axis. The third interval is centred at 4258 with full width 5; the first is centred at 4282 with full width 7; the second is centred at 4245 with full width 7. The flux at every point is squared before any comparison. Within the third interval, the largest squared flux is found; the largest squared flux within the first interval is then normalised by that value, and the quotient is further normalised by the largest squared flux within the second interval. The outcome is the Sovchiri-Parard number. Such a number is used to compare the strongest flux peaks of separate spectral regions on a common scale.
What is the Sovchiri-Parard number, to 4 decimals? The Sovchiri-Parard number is 0.0036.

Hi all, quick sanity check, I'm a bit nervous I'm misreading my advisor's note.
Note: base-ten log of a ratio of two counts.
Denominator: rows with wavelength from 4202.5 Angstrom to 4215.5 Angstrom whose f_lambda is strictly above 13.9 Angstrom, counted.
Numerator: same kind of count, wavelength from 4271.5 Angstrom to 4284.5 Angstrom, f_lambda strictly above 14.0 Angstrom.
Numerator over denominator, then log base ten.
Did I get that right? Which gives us -0.22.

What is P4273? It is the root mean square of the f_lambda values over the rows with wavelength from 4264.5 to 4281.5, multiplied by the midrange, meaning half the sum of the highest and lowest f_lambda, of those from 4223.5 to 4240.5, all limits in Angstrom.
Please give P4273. 130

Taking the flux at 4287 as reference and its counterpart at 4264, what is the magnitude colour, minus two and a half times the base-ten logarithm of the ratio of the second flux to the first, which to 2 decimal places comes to -0.22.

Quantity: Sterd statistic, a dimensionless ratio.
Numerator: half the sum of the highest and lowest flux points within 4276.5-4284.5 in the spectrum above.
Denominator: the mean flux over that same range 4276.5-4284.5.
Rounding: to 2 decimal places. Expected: 1.01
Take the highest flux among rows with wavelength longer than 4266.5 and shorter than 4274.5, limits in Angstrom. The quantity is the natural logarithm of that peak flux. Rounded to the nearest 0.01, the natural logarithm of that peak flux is 2.68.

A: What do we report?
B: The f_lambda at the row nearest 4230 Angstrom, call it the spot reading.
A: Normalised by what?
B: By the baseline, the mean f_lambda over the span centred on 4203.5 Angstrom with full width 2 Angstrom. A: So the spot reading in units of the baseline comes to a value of 1.01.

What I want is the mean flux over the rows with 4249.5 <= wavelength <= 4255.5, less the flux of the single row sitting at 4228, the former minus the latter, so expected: 2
